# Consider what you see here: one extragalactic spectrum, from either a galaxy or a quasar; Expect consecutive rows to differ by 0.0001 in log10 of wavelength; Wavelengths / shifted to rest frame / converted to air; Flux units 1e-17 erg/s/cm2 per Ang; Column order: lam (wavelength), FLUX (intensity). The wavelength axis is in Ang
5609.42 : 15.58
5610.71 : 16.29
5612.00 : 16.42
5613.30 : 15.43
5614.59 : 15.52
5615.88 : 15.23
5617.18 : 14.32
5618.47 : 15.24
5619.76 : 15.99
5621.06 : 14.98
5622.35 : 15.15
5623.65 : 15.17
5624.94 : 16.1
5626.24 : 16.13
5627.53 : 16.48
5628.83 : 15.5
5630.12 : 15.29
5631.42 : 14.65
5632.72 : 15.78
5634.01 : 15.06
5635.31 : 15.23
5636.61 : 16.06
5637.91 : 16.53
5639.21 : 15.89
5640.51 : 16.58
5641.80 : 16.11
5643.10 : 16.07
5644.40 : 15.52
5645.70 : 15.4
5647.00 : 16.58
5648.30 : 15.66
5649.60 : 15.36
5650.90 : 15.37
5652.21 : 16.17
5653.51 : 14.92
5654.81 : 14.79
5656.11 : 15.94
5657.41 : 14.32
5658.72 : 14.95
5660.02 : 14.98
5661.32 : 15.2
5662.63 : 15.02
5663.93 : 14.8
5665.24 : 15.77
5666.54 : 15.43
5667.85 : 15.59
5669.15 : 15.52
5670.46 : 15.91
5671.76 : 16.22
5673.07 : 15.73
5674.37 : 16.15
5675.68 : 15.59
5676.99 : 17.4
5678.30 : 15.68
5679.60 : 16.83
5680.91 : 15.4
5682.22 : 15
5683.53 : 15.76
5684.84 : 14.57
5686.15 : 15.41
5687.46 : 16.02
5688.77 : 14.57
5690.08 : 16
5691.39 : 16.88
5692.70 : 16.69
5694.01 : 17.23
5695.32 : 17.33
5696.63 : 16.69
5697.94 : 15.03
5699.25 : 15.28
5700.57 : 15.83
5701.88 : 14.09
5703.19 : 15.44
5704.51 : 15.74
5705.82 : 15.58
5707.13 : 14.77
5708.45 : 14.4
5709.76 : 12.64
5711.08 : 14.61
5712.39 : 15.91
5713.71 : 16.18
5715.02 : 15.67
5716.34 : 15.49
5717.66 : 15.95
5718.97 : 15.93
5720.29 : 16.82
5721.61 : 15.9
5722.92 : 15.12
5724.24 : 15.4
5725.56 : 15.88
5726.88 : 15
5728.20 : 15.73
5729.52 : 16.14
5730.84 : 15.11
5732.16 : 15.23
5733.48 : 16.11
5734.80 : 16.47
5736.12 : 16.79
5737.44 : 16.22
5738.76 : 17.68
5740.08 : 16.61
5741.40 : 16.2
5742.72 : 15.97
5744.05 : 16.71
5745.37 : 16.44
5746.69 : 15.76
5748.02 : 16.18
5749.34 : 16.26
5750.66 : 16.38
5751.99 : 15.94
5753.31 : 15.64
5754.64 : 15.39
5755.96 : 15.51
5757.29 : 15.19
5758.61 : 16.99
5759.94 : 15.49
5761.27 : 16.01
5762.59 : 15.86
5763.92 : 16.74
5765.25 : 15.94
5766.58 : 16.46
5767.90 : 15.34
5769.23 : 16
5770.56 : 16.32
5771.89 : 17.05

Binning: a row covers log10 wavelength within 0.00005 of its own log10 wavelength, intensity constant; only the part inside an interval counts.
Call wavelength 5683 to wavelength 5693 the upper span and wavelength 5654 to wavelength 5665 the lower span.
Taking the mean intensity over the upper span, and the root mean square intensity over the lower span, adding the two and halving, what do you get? 15.4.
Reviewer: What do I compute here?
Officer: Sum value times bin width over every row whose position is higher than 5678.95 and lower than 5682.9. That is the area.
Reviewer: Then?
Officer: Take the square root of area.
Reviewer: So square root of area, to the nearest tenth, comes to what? 7.9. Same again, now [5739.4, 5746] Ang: 10.4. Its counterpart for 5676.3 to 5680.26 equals 8.1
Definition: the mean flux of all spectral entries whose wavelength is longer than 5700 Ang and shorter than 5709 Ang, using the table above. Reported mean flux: 15.1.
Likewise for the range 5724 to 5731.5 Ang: 15.5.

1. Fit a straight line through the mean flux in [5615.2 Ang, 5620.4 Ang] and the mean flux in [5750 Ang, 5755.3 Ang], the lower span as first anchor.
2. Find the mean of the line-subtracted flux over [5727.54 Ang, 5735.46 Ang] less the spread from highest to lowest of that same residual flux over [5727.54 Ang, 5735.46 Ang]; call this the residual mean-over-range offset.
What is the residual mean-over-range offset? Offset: -1.28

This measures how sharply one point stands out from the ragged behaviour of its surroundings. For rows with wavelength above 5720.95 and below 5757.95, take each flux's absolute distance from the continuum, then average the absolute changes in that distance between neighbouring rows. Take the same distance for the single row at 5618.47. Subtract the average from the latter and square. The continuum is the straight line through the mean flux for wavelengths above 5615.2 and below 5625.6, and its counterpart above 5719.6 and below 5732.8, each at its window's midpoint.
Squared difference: 0.12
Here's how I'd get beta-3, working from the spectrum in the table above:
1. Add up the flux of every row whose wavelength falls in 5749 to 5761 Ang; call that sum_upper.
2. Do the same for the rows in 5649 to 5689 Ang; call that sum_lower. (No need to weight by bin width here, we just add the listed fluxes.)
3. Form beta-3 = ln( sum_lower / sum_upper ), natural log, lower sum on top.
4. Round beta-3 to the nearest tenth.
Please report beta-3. 1.2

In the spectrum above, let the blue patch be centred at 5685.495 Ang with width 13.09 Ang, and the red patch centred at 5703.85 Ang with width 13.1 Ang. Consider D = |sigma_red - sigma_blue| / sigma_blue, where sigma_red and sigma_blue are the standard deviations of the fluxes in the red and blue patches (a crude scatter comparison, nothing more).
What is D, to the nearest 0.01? 0.19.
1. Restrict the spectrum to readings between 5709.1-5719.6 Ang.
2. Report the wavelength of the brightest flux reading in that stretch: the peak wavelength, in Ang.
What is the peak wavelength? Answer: 5713.71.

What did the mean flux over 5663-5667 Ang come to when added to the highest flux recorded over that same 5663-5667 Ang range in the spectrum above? 31.1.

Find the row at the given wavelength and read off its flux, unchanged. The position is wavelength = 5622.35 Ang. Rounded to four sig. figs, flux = 15.15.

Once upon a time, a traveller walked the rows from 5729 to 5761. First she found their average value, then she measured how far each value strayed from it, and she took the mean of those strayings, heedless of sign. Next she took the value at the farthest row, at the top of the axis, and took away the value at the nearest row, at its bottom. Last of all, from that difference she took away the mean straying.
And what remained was -1.1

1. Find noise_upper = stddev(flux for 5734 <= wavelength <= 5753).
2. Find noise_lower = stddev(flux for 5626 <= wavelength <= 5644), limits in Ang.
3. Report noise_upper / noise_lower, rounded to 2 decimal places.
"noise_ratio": 0.80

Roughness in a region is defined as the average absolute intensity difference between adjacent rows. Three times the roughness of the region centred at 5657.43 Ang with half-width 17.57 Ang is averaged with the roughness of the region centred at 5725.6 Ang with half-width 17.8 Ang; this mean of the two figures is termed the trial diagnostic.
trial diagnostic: 1.10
